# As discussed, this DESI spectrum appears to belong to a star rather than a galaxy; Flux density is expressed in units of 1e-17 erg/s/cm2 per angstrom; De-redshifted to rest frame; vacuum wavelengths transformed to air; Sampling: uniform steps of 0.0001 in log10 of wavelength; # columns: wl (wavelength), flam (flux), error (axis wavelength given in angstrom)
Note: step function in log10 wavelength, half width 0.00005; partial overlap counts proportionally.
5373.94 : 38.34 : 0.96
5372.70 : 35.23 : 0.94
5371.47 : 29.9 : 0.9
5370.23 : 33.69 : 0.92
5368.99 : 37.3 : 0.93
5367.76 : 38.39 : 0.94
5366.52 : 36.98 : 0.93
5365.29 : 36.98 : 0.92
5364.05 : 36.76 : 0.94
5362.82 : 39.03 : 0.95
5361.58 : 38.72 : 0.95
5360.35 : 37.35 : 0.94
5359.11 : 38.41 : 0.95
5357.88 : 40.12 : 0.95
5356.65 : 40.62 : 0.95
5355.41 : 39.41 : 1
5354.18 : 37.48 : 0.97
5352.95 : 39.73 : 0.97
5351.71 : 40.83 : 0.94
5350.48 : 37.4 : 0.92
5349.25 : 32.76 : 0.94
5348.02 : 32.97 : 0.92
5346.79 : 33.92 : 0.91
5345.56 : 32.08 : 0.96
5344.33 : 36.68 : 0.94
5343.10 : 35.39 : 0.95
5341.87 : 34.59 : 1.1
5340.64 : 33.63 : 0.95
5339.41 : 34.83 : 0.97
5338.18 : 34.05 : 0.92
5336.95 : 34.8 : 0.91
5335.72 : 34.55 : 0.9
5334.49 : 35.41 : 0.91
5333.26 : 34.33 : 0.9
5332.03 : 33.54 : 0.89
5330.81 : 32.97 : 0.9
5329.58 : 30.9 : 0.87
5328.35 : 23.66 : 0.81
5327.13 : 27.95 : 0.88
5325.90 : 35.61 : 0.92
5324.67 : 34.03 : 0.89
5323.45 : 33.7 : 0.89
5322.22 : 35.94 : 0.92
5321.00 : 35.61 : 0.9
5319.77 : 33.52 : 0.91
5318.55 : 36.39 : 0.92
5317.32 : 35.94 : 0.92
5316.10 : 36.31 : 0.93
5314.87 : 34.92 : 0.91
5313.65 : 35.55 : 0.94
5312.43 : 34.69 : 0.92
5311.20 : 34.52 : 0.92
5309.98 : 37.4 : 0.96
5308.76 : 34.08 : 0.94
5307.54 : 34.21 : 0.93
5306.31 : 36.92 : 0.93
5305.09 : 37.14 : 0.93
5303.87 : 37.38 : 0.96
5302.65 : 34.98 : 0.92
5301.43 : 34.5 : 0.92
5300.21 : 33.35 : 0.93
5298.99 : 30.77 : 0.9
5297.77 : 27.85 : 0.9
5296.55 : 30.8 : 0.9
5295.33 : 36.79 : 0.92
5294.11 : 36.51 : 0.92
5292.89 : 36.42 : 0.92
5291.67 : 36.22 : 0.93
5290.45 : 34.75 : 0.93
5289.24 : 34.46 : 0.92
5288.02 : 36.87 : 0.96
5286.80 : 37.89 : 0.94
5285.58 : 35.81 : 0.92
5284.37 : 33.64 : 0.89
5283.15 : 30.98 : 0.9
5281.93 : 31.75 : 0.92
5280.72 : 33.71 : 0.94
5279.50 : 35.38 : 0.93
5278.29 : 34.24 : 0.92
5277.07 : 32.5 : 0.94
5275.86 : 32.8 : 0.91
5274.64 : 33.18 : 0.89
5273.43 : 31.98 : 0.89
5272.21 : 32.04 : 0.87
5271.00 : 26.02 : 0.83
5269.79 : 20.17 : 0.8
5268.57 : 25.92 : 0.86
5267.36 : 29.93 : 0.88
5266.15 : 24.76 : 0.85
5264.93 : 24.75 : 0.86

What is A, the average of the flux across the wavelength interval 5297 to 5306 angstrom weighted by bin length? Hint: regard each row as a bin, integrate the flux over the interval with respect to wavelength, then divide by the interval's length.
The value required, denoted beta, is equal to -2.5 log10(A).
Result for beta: -3.82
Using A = 33.8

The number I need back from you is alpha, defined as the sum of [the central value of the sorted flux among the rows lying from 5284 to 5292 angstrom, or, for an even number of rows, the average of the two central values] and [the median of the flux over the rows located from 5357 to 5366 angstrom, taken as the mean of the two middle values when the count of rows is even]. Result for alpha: 74.2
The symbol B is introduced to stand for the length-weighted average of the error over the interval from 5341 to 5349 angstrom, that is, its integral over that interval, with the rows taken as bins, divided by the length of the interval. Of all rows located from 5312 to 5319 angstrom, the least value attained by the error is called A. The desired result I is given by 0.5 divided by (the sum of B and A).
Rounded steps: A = 0.910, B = 0.96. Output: 0.267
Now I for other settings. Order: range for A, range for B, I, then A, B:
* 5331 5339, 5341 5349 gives 0.270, 0.890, 0.96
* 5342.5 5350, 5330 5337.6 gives 0.276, 0.910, 0.90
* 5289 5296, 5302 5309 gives 0.270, 0.920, 0.93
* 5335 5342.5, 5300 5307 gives 0.273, 0.900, 0.93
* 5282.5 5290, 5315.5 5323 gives 0.277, 0.890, 0.92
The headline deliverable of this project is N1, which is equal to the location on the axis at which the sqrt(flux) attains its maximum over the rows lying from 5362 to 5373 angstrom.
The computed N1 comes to 5362.82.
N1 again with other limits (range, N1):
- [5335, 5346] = 5344.33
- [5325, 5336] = 5325.90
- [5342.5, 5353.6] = 5351.71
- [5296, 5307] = 5303.87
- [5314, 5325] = 5318.55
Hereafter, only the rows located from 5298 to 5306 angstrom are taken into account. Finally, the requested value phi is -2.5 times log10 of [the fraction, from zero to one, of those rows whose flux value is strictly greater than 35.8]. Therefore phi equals 1.19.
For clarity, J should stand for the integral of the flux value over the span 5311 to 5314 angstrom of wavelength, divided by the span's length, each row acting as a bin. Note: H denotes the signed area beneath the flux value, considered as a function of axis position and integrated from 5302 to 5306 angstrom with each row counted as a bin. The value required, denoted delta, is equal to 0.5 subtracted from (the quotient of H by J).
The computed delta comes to 3.69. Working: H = 146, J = 34.9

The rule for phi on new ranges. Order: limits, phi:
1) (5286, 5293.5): 0.44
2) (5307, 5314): 1.95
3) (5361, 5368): 0.00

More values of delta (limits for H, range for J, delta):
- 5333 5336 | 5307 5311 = 2.46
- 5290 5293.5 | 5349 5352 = 2.87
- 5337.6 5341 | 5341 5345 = 2.79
